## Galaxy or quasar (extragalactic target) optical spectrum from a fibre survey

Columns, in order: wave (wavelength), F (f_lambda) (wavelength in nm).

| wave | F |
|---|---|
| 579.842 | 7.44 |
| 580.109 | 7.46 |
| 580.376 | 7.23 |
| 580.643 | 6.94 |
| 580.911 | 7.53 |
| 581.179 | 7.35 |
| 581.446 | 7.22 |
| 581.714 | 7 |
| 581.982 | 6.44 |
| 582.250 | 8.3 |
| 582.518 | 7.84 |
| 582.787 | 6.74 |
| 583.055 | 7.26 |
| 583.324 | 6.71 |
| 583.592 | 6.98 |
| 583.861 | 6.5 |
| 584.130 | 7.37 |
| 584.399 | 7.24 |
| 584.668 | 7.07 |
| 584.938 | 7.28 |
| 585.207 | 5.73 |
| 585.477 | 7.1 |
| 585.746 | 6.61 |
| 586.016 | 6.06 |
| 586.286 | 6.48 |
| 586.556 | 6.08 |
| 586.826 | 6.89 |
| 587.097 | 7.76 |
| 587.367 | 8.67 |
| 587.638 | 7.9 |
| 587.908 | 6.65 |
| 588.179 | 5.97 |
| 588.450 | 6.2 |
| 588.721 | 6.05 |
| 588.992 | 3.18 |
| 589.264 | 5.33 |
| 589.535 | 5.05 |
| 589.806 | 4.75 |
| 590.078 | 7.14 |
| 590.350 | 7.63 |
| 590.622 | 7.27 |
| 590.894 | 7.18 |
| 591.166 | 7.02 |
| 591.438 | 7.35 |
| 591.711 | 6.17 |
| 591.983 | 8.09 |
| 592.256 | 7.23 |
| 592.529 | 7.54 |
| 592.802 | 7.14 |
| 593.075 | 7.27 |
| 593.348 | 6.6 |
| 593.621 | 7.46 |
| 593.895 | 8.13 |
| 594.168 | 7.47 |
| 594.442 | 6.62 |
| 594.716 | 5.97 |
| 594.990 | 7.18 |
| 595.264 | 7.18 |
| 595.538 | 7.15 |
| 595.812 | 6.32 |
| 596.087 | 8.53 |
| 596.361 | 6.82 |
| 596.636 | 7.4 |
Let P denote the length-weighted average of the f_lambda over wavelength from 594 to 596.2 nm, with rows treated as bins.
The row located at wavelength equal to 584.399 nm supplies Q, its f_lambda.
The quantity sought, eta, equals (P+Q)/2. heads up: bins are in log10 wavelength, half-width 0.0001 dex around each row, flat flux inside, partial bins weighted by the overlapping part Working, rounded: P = 7.1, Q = 7.24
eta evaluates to 7.1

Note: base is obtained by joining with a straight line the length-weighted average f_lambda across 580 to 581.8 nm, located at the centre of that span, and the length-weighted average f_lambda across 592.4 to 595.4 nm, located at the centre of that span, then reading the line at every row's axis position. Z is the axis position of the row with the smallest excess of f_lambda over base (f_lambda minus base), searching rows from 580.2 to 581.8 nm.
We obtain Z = 580.643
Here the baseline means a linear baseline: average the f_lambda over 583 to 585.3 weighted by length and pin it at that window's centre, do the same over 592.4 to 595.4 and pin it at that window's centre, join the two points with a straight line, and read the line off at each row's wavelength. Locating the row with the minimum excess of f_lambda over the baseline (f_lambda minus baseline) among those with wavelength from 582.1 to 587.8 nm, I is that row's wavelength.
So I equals 585.207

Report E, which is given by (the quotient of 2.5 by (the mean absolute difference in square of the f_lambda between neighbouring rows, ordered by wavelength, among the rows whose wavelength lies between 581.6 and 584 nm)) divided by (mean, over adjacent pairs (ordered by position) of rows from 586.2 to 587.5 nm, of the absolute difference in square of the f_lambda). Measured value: 0.022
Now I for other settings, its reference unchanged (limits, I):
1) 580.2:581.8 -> 580.643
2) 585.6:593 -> 588.992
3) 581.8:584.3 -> 581.982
